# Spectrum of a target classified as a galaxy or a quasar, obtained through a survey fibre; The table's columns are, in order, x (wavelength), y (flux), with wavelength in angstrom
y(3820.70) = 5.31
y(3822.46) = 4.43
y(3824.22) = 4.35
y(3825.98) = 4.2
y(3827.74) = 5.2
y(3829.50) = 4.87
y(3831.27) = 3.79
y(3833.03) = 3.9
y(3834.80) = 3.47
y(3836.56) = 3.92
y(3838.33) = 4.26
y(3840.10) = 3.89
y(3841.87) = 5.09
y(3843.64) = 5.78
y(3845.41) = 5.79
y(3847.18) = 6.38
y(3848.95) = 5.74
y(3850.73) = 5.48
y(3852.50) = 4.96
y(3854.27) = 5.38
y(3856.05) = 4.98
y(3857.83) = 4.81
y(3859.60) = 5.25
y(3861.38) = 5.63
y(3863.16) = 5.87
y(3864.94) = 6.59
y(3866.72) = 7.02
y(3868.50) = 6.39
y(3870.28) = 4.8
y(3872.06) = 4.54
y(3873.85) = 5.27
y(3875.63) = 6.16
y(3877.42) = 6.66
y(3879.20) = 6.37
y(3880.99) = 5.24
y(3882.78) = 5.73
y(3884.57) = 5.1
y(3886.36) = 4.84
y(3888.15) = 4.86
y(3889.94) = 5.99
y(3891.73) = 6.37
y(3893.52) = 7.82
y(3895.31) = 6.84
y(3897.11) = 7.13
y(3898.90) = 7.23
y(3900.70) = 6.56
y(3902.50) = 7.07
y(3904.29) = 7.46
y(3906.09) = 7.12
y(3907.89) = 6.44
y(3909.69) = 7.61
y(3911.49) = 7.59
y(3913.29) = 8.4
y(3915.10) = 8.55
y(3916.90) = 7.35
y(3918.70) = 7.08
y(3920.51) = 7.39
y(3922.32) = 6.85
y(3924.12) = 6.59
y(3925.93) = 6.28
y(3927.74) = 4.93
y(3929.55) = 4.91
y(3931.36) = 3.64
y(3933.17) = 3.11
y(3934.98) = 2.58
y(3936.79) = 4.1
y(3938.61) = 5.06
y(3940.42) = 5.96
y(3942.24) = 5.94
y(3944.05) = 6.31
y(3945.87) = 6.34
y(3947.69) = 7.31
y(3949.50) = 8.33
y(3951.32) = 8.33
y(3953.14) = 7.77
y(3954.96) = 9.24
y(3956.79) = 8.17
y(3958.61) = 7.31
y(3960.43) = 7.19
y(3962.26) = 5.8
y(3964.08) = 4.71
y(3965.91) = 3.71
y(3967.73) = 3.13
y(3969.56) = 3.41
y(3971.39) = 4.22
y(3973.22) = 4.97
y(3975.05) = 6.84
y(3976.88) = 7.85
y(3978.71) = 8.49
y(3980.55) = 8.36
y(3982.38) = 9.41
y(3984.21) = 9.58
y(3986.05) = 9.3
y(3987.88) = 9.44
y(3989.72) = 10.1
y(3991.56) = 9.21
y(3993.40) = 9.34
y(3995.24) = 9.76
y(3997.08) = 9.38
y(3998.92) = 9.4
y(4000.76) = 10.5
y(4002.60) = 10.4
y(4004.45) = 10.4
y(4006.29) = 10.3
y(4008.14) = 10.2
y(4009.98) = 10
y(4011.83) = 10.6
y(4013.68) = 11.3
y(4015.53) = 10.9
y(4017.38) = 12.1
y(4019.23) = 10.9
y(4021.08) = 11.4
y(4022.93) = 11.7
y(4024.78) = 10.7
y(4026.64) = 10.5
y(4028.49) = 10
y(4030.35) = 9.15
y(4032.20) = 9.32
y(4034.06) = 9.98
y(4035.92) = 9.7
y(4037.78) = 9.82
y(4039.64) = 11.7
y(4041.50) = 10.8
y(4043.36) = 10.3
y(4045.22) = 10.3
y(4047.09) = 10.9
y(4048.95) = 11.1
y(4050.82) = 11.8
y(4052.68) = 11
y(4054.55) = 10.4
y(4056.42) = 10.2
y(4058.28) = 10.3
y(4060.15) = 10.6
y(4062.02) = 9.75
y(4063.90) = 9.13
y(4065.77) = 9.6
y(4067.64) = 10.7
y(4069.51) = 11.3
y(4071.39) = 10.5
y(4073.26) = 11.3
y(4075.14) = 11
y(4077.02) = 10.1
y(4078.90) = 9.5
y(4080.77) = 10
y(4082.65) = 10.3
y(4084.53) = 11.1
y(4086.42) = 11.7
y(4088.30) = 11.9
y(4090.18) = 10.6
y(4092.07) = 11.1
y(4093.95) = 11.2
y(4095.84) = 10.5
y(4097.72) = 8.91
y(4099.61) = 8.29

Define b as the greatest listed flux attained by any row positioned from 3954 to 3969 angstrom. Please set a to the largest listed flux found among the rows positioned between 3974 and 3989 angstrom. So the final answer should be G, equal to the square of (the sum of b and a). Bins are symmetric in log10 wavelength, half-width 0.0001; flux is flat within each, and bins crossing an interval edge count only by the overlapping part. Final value 354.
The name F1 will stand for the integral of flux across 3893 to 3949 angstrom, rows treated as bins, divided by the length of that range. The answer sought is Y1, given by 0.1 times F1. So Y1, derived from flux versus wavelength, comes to 0.64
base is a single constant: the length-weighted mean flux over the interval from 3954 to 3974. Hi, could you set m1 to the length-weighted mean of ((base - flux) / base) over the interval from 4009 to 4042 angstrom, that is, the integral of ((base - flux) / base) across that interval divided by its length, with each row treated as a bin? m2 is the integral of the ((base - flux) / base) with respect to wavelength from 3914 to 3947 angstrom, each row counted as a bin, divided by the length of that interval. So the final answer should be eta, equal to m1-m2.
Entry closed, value -0.9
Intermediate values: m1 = -0.88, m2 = -0.02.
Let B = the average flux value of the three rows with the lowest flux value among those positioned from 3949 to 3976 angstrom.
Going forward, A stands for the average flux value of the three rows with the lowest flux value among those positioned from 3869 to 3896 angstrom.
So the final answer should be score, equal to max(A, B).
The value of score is 4.7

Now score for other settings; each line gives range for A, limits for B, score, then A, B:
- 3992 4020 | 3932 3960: 9.4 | 9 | 3.3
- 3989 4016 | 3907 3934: 9.3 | 9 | 3.9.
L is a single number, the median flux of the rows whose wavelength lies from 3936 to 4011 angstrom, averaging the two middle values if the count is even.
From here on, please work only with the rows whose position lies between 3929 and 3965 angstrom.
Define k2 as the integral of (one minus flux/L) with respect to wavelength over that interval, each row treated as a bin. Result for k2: 10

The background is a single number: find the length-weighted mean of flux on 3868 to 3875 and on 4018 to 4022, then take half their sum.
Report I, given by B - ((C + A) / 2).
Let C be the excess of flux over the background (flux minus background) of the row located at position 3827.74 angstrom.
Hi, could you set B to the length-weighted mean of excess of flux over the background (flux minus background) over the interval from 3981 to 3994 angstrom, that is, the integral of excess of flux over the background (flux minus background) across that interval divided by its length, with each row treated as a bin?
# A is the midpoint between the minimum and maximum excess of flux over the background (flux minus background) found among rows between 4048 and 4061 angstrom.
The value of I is 1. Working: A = 3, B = 1.2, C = -3.0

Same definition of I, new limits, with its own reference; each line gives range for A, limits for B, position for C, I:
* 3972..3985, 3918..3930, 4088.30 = -3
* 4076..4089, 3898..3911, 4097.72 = -3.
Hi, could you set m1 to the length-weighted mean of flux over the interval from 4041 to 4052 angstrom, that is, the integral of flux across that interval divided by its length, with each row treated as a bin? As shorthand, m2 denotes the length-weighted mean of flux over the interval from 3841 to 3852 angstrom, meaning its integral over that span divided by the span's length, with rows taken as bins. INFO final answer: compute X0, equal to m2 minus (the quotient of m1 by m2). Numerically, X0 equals 3.8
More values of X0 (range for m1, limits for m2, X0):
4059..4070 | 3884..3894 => 4.0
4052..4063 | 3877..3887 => 3.8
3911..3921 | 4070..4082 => 9.7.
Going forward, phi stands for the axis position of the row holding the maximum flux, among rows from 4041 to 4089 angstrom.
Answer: 4088.30 angstrom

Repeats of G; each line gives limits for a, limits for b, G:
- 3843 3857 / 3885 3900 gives 202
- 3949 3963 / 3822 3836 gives 209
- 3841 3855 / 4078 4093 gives 334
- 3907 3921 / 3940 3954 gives 285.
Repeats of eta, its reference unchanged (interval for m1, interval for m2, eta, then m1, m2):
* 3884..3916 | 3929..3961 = -0.1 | -0.22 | -0.10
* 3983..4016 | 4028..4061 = 0.1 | -0.77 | -0.85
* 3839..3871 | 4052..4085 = 0.9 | 0.02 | -0.84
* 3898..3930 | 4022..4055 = 0.6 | -0.24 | -0.87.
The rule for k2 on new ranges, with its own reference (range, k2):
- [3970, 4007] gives -2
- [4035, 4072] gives -10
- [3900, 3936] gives 8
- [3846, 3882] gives 11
